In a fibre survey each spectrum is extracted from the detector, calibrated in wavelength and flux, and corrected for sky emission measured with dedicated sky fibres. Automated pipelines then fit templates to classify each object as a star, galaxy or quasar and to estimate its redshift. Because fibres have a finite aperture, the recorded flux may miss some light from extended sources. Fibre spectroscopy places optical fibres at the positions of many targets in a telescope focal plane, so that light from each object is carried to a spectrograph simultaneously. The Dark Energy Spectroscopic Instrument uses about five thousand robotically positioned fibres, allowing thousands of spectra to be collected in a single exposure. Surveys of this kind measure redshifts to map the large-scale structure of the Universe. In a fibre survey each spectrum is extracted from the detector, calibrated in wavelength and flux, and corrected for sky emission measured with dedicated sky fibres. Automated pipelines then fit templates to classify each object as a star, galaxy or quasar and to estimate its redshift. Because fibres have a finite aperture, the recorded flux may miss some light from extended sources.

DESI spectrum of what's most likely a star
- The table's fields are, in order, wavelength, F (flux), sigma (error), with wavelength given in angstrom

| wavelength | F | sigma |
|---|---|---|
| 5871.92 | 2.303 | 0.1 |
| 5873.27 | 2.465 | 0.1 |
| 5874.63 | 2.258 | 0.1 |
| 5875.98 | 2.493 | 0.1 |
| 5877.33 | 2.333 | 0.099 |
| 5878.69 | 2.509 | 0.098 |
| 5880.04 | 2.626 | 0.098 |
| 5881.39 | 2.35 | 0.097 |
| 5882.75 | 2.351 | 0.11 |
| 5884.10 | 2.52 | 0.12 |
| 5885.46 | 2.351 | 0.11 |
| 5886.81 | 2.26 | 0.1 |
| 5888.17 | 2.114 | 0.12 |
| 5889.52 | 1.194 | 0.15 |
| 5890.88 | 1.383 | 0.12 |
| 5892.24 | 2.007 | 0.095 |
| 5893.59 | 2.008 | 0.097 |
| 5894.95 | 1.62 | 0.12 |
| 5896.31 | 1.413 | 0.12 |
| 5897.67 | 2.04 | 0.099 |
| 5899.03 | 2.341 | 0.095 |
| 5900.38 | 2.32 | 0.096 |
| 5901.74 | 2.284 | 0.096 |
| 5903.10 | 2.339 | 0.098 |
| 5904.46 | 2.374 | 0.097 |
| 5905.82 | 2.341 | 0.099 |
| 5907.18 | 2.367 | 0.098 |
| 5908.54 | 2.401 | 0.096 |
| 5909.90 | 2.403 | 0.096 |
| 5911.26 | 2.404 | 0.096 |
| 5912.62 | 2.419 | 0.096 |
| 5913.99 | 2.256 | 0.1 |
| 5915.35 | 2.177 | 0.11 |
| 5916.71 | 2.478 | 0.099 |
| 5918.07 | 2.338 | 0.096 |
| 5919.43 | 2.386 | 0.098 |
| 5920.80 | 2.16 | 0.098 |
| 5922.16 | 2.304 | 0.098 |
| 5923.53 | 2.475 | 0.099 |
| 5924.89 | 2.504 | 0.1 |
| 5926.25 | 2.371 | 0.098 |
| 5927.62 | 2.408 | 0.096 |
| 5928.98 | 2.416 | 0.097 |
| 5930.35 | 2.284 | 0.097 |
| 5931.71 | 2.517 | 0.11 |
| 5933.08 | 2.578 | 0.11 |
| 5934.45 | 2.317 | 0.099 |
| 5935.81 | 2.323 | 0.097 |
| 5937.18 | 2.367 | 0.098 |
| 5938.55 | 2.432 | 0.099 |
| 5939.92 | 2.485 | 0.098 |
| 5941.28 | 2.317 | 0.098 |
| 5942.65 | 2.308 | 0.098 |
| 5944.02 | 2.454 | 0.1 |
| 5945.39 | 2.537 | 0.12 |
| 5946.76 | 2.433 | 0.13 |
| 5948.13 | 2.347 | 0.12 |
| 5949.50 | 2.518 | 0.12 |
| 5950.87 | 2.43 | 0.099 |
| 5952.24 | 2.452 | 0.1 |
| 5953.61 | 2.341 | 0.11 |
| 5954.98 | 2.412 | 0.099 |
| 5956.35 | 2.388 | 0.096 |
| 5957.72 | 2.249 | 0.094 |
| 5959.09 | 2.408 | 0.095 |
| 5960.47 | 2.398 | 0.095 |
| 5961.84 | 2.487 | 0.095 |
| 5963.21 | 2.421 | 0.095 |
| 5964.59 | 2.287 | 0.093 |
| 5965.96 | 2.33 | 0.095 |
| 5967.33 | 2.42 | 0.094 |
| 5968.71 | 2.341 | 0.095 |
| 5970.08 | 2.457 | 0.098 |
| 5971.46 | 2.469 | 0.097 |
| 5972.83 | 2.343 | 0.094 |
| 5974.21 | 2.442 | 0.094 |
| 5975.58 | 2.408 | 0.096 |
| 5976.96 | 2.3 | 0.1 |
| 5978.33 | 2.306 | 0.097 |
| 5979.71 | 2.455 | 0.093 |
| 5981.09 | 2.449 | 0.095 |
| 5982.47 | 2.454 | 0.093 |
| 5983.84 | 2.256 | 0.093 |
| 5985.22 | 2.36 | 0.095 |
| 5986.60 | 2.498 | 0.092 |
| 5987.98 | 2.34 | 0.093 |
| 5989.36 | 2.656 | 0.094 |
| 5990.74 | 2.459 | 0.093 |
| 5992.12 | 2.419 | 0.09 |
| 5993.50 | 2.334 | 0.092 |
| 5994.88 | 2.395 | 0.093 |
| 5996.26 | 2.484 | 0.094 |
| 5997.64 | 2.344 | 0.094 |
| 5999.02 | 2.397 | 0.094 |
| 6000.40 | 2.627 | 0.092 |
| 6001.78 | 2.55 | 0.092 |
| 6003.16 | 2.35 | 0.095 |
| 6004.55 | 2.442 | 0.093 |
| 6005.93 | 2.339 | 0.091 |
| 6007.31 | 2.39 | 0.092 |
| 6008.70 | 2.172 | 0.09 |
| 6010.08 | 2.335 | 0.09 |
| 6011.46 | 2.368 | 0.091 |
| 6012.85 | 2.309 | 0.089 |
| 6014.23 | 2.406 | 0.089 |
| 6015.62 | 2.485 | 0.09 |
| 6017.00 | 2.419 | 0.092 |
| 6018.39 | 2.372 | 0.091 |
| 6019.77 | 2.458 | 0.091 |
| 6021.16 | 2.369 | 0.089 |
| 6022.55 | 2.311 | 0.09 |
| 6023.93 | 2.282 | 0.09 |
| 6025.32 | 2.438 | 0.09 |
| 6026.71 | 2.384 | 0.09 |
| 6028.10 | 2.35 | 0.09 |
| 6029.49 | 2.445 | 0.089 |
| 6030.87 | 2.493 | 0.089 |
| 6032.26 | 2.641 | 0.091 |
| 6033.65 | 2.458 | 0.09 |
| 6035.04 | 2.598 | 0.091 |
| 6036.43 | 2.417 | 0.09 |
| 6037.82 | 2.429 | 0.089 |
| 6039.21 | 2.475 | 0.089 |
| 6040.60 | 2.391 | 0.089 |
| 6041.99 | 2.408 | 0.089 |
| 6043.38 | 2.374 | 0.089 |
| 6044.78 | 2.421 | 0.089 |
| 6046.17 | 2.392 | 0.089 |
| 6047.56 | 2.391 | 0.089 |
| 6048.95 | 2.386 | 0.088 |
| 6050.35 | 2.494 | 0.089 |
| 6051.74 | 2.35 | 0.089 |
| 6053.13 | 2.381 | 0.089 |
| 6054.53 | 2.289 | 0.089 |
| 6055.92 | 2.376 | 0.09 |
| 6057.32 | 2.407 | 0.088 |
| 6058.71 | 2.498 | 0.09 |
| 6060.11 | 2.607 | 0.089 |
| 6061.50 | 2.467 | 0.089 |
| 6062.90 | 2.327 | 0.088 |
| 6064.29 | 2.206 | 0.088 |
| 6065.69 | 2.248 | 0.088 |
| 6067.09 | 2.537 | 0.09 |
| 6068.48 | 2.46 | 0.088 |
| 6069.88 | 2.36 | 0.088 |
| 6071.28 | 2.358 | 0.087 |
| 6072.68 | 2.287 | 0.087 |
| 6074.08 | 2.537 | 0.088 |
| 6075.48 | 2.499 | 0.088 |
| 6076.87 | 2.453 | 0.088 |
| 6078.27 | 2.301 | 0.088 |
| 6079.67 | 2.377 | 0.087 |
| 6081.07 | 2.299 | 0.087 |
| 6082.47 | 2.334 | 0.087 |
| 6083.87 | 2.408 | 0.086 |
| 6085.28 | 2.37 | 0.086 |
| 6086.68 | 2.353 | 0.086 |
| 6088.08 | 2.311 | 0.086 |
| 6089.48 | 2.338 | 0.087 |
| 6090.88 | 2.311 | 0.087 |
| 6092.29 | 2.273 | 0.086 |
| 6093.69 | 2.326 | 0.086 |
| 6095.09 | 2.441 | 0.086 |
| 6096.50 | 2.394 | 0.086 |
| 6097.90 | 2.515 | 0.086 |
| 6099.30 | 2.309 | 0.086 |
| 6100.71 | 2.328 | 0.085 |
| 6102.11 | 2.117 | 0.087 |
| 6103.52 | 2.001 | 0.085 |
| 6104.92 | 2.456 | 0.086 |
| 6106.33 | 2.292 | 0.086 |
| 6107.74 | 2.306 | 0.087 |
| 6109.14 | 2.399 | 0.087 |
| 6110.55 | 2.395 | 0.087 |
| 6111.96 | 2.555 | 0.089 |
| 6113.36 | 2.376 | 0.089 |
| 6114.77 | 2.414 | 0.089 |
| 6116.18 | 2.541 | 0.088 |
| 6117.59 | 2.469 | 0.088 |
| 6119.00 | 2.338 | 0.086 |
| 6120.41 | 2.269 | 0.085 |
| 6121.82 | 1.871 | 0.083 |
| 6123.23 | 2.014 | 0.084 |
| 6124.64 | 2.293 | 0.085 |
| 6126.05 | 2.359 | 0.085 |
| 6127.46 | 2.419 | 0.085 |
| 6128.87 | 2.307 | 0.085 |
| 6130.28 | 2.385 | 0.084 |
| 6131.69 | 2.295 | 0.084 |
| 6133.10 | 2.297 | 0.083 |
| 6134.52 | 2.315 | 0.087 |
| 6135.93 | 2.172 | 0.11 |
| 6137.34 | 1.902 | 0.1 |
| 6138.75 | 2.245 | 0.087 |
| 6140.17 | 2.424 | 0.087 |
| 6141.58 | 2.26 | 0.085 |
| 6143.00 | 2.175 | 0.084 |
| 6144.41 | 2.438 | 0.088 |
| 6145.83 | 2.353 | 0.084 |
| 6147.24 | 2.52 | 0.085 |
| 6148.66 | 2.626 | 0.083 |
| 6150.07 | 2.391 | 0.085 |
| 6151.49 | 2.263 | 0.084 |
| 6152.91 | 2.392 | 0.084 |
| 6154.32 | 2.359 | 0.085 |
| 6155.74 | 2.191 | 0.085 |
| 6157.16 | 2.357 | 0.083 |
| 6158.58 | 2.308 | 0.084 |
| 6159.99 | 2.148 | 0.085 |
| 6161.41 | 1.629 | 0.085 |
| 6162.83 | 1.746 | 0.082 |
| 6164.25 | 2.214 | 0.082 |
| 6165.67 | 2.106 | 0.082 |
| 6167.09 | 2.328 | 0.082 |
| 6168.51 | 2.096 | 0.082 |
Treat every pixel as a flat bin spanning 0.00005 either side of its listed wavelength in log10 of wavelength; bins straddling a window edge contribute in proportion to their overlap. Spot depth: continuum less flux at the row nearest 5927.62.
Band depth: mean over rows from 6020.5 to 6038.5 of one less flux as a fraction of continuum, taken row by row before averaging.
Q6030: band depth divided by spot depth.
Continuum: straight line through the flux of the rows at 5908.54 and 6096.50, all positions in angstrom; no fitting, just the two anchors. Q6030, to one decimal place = 1.9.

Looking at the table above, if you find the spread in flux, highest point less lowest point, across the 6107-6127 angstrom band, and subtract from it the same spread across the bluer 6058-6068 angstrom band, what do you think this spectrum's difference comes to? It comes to 0.3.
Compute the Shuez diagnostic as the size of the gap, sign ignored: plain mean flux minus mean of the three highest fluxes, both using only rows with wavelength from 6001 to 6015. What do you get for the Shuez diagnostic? 0.10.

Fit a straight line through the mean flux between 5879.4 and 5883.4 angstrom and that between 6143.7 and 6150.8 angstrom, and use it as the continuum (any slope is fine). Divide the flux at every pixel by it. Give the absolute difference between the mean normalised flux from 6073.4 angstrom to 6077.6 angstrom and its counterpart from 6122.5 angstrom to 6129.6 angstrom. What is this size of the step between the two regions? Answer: 0.09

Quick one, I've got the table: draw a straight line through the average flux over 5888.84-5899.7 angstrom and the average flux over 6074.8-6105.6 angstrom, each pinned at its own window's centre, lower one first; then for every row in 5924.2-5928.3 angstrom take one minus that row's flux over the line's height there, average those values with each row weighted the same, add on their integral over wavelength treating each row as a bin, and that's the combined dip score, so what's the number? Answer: -1.6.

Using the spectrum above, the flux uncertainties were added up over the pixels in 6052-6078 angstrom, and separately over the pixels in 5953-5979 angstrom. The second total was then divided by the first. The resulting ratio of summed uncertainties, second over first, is 1.2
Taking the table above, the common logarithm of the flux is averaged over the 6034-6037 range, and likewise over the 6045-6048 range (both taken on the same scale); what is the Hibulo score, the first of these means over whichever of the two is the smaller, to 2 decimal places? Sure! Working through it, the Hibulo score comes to 1.05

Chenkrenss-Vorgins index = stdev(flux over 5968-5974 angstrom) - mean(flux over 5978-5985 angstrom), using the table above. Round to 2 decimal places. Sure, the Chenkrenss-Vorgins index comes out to -2.32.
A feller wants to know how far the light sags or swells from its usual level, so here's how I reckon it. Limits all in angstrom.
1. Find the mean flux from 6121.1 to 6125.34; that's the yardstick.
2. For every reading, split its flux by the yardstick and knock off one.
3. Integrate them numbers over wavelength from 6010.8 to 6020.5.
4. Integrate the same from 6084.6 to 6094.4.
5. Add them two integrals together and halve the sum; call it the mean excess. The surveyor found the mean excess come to 1.44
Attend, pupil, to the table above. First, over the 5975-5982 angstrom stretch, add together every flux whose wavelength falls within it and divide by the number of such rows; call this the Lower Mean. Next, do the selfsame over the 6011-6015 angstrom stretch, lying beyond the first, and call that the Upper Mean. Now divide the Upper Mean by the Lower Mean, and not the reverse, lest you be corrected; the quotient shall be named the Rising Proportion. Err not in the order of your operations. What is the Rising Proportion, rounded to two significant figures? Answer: 0.99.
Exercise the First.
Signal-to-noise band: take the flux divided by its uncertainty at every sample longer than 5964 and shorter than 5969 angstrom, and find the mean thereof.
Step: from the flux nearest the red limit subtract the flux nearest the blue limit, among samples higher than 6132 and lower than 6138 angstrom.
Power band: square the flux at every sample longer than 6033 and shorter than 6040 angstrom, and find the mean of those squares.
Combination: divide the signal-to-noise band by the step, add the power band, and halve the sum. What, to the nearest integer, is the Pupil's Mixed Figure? -28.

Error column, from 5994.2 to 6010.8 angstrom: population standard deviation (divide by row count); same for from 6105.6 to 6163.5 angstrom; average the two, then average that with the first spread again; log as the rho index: 0.0023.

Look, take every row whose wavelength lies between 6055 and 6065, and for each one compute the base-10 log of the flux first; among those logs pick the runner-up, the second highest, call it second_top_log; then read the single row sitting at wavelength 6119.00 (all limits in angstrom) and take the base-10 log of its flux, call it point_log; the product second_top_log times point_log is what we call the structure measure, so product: 0.147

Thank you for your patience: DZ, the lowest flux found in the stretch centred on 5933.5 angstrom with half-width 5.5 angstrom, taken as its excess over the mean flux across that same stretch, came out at -0.120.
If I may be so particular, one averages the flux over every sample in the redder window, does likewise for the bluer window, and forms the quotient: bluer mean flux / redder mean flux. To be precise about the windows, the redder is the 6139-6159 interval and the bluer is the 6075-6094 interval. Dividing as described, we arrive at 1.00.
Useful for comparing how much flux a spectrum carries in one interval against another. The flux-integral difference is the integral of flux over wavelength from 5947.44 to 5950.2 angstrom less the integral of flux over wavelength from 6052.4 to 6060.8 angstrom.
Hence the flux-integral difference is -14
